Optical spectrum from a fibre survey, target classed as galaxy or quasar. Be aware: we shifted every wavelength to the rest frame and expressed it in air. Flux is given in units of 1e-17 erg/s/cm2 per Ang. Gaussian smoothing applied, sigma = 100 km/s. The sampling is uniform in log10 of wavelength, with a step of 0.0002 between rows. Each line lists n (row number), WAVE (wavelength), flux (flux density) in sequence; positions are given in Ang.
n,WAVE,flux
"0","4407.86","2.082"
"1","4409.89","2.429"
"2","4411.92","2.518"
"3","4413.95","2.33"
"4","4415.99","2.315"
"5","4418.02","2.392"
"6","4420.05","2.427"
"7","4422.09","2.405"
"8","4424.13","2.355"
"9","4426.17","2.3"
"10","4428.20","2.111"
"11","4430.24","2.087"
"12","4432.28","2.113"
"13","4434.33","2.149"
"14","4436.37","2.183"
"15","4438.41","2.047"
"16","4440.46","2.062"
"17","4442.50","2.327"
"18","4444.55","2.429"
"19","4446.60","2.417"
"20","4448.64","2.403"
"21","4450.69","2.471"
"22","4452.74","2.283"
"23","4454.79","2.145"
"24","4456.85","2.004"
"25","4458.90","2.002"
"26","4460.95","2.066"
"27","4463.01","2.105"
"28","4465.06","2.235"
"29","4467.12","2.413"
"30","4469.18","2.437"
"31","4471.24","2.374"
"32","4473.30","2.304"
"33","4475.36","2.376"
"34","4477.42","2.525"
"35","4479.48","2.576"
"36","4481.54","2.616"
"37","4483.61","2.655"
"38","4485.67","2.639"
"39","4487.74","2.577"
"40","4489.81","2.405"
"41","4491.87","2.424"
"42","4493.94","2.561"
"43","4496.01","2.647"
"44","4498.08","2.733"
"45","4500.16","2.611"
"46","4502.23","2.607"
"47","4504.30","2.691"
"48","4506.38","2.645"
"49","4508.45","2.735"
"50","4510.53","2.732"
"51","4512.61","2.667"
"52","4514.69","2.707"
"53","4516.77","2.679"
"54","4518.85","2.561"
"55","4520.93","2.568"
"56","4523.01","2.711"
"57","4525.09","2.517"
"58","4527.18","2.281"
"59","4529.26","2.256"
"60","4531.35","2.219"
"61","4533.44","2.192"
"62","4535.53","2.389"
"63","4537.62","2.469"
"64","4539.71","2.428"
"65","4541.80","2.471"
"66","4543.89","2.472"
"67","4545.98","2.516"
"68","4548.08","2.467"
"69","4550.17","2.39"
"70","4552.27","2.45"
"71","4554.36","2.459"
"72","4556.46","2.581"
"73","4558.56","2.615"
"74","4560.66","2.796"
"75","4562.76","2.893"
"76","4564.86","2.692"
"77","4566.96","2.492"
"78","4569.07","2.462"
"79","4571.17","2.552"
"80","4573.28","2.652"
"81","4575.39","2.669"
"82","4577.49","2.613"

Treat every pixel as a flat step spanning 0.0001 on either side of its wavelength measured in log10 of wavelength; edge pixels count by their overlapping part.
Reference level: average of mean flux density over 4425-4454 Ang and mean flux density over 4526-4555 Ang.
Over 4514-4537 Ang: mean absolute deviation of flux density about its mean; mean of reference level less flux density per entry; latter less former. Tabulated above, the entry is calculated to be -0.32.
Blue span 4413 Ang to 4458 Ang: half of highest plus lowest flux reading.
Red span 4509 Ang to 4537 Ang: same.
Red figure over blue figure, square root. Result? 1.05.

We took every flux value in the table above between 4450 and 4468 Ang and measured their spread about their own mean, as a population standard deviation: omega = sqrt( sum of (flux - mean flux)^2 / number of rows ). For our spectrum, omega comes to 0.16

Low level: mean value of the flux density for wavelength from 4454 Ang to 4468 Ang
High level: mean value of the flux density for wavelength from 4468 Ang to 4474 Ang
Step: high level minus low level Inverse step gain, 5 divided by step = 21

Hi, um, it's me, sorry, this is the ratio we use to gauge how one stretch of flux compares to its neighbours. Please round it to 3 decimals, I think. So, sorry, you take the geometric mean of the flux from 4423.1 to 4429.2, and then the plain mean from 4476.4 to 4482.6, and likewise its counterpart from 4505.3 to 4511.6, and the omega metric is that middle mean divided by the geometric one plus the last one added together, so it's 0.519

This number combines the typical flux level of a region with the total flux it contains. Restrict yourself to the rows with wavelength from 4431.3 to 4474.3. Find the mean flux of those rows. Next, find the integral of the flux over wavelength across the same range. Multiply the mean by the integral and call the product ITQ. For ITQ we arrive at 215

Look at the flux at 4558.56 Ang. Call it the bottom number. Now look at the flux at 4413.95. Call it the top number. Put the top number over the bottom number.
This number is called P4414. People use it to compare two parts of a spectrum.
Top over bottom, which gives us 0.89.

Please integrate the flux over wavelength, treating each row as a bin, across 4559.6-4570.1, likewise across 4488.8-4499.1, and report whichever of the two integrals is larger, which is 28.0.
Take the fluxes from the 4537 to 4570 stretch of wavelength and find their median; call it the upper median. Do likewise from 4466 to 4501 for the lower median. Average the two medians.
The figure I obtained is 2.52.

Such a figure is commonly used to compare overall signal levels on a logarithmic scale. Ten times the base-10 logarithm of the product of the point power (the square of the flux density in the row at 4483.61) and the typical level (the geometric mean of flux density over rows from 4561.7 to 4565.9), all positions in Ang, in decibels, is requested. 12.9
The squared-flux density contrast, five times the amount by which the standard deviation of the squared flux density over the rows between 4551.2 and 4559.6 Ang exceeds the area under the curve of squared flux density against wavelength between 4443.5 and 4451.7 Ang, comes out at -240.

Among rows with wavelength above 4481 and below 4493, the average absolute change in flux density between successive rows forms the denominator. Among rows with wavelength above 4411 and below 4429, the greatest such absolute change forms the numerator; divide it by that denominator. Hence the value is 3.07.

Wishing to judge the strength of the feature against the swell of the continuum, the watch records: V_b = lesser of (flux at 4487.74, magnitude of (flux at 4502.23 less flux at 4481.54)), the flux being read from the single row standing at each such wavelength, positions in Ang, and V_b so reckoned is 0.01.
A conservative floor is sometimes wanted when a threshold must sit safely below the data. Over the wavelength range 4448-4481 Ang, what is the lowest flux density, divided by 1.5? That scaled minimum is 1.33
